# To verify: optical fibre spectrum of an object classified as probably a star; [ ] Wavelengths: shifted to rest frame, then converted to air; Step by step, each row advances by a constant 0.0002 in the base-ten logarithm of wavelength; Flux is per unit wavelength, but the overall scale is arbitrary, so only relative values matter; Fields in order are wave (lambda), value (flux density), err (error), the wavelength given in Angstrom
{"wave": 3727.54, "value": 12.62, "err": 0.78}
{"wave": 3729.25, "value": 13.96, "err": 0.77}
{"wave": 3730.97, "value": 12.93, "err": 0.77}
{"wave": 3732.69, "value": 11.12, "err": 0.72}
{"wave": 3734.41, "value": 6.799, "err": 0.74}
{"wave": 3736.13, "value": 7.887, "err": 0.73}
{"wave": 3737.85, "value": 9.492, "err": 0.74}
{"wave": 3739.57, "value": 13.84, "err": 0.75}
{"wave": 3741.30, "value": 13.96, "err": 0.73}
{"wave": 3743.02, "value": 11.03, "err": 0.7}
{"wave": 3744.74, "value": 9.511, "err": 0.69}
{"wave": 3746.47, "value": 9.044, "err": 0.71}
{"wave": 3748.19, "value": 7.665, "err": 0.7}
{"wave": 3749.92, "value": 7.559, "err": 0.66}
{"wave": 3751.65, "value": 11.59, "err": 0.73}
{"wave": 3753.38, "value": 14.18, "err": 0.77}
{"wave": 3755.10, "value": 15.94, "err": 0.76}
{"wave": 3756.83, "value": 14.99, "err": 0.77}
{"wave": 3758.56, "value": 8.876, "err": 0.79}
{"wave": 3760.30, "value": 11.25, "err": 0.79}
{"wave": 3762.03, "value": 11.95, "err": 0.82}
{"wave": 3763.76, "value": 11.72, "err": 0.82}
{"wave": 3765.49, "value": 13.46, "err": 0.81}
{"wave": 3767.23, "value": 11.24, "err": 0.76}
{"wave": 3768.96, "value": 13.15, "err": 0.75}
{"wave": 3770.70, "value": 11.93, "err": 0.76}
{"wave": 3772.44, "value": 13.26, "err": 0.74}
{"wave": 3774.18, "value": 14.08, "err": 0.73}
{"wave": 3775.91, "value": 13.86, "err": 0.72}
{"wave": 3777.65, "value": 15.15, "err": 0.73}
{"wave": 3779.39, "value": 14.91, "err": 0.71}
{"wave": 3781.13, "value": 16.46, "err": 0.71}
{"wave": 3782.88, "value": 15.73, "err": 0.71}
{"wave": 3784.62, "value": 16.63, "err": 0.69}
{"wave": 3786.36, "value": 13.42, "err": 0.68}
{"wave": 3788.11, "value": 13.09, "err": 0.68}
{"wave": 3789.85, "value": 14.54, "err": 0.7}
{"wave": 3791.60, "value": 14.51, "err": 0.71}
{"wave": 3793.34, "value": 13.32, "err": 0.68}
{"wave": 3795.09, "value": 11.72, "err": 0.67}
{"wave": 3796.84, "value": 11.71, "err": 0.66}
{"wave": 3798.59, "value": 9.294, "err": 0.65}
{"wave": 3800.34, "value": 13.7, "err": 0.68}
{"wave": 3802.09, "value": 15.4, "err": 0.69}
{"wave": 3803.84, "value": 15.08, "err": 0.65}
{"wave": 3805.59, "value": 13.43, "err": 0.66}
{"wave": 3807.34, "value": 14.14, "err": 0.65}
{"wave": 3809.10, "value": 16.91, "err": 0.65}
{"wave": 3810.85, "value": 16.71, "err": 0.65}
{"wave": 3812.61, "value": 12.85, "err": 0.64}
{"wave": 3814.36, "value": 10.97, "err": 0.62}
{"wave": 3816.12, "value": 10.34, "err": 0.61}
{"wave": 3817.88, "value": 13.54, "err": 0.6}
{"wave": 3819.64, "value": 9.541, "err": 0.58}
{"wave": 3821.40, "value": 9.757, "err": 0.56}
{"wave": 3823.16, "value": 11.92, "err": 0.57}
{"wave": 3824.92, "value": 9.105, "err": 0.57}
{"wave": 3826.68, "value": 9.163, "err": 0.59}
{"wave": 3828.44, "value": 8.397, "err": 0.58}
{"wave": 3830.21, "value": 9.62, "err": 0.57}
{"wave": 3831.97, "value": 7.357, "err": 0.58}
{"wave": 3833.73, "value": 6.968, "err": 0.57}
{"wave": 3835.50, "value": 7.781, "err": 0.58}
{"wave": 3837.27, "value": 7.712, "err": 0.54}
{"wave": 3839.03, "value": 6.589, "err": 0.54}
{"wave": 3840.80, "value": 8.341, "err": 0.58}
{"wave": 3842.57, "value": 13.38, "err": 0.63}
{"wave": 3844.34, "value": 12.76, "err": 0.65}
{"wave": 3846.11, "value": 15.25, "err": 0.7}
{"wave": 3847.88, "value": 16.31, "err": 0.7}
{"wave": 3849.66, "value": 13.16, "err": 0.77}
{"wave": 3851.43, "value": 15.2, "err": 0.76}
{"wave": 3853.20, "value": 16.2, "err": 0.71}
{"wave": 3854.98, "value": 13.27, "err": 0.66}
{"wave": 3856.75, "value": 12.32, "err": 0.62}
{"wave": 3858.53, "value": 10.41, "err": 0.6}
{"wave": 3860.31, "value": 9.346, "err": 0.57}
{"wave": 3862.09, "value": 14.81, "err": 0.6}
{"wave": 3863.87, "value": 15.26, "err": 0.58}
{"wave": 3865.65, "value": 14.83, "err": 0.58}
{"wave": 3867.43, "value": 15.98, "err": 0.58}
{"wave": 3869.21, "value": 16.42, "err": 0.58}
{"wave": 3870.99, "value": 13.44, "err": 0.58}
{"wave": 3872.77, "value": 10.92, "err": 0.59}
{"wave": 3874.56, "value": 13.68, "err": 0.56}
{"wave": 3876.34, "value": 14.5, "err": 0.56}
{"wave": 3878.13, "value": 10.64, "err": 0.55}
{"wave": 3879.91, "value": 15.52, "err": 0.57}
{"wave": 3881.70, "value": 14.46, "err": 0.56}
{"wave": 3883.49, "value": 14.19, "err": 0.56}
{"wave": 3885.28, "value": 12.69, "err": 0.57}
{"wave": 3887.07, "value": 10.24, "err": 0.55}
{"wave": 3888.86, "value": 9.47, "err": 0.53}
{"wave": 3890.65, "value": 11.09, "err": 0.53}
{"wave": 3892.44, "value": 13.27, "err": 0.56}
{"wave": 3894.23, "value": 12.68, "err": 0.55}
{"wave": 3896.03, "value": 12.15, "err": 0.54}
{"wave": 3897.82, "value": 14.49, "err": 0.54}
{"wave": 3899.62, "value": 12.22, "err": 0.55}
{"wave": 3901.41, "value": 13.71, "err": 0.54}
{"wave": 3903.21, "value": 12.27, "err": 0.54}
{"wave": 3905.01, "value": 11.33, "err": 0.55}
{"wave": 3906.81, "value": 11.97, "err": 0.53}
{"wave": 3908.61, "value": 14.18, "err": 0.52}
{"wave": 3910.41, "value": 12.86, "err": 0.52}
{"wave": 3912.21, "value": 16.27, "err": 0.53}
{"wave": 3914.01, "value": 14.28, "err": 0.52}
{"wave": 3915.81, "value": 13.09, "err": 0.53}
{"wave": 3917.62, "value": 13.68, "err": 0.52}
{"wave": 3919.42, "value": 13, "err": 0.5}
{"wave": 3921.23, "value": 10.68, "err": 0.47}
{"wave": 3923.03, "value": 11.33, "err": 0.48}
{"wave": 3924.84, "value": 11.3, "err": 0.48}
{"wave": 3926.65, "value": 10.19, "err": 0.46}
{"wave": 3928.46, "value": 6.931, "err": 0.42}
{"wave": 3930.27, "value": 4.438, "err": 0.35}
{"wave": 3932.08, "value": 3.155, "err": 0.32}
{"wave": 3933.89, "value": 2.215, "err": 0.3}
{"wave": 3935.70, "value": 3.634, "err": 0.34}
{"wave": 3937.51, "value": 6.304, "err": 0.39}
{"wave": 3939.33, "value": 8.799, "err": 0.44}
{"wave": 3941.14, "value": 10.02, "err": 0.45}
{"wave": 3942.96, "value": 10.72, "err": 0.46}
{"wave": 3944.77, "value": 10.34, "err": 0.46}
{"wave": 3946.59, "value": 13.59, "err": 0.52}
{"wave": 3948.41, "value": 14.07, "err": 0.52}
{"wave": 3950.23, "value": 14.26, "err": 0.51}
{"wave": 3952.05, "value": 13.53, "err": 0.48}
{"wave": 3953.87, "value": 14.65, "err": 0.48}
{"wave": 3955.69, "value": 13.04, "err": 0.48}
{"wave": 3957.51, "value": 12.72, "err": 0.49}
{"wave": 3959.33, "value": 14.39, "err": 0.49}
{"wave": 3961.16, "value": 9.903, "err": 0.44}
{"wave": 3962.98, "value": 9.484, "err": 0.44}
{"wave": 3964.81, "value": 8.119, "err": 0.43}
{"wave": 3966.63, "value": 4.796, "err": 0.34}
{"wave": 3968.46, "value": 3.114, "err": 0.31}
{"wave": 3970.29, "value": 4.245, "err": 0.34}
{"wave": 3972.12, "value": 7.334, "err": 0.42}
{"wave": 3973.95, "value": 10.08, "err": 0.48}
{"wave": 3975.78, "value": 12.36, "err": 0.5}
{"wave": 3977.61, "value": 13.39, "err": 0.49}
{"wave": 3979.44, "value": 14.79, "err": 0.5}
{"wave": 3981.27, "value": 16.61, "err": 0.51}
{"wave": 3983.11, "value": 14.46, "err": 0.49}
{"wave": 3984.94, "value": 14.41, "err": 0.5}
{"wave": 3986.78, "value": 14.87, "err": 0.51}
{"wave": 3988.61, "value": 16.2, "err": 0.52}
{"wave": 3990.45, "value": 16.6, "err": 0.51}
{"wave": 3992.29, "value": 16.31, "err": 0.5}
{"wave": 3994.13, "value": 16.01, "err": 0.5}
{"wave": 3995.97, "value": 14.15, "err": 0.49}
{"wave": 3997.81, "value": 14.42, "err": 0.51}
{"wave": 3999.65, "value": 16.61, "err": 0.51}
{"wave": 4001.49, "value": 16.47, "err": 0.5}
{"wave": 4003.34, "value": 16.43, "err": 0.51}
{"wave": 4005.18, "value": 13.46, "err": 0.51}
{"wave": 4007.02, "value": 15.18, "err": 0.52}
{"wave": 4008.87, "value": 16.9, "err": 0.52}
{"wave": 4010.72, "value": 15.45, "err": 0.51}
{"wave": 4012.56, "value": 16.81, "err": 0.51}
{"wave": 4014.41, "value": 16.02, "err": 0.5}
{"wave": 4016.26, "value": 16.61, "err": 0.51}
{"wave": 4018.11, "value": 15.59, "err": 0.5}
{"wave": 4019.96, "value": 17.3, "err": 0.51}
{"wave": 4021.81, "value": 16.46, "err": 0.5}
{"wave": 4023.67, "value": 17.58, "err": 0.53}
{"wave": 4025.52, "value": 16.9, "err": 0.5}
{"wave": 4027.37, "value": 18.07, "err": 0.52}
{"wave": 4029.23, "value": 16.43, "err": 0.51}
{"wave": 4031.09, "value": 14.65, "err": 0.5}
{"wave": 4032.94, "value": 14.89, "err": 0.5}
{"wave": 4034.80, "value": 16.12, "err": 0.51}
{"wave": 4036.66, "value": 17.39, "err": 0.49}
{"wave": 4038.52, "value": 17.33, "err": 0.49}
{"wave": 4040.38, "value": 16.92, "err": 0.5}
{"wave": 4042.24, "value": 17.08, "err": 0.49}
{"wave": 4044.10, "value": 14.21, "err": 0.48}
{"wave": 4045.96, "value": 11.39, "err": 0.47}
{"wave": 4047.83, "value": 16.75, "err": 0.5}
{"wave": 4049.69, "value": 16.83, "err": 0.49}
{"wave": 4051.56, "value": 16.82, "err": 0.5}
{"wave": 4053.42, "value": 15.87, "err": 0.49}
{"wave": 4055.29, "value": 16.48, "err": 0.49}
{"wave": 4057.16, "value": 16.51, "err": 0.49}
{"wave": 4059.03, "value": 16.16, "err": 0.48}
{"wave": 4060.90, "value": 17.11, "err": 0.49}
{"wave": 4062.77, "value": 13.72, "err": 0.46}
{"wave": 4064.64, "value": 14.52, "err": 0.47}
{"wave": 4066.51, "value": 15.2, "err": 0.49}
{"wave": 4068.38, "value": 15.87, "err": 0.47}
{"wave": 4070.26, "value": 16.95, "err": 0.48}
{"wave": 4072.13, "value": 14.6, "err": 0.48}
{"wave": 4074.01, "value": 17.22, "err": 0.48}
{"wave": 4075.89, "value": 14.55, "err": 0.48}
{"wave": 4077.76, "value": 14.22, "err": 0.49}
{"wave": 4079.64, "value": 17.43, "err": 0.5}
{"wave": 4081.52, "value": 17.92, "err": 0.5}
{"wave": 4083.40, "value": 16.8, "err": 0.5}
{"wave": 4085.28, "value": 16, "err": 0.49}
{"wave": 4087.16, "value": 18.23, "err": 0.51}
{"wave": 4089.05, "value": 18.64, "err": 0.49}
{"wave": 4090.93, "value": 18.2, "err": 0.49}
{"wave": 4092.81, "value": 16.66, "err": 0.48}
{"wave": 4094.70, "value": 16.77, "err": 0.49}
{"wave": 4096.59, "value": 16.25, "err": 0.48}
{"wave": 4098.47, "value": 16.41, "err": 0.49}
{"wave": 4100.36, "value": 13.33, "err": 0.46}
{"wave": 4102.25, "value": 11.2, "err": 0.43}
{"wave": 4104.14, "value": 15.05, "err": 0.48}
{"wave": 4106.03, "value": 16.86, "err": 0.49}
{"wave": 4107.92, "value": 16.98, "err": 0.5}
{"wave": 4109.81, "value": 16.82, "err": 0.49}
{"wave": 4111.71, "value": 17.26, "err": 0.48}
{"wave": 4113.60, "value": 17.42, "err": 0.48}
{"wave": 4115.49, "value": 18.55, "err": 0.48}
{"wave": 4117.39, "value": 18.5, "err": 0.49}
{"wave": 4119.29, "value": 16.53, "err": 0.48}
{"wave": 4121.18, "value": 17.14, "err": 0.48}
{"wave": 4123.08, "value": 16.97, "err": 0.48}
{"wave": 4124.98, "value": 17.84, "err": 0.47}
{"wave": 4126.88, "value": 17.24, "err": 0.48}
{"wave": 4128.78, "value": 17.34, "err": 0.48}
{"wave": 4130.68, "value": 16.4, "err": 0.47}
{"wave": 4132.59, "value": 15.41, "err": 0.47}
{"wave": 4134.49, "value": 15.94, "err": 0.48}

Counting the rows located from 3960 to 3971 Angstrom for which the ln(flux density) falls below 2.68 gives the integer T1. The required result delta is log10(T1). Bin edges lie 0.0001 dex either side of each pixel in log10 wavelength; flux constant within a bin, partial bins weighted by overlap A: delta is 0.8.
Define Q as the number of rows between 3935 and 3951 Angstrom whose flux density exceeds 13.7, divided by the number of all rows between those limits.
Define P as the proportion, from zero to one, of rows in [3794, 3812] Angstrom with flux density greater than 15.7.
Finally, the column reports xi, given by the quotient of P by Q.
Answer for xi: 0.90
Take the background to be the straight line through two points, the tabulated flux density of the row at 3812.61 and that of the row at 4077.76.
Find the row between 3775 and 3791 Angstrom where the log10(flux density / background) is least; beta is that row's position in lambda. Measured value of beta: 3788.11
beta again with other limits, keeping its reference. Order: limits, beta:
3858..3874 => 3860.31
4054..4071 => 4062.77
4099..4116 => 4102.25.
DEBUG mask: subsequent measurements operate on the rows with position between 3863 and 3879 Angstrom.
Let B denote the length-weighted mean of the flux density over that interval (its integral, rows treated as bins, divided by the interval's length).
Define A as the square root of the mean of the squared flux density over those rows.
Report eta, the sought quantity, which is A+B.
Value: 28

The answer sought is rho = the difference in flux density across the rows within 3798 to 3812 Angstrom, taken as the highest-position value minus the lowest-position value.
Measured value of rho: 7.4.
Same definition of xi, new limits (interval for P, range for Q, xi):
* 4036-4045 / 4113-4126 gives 0.80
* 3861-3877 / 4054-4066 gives 0.22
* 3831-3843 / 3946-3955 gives 0.00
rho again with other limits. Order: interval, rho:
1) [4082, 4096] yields 0.0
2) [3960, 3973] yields -2.6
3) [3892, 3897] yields -1.1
